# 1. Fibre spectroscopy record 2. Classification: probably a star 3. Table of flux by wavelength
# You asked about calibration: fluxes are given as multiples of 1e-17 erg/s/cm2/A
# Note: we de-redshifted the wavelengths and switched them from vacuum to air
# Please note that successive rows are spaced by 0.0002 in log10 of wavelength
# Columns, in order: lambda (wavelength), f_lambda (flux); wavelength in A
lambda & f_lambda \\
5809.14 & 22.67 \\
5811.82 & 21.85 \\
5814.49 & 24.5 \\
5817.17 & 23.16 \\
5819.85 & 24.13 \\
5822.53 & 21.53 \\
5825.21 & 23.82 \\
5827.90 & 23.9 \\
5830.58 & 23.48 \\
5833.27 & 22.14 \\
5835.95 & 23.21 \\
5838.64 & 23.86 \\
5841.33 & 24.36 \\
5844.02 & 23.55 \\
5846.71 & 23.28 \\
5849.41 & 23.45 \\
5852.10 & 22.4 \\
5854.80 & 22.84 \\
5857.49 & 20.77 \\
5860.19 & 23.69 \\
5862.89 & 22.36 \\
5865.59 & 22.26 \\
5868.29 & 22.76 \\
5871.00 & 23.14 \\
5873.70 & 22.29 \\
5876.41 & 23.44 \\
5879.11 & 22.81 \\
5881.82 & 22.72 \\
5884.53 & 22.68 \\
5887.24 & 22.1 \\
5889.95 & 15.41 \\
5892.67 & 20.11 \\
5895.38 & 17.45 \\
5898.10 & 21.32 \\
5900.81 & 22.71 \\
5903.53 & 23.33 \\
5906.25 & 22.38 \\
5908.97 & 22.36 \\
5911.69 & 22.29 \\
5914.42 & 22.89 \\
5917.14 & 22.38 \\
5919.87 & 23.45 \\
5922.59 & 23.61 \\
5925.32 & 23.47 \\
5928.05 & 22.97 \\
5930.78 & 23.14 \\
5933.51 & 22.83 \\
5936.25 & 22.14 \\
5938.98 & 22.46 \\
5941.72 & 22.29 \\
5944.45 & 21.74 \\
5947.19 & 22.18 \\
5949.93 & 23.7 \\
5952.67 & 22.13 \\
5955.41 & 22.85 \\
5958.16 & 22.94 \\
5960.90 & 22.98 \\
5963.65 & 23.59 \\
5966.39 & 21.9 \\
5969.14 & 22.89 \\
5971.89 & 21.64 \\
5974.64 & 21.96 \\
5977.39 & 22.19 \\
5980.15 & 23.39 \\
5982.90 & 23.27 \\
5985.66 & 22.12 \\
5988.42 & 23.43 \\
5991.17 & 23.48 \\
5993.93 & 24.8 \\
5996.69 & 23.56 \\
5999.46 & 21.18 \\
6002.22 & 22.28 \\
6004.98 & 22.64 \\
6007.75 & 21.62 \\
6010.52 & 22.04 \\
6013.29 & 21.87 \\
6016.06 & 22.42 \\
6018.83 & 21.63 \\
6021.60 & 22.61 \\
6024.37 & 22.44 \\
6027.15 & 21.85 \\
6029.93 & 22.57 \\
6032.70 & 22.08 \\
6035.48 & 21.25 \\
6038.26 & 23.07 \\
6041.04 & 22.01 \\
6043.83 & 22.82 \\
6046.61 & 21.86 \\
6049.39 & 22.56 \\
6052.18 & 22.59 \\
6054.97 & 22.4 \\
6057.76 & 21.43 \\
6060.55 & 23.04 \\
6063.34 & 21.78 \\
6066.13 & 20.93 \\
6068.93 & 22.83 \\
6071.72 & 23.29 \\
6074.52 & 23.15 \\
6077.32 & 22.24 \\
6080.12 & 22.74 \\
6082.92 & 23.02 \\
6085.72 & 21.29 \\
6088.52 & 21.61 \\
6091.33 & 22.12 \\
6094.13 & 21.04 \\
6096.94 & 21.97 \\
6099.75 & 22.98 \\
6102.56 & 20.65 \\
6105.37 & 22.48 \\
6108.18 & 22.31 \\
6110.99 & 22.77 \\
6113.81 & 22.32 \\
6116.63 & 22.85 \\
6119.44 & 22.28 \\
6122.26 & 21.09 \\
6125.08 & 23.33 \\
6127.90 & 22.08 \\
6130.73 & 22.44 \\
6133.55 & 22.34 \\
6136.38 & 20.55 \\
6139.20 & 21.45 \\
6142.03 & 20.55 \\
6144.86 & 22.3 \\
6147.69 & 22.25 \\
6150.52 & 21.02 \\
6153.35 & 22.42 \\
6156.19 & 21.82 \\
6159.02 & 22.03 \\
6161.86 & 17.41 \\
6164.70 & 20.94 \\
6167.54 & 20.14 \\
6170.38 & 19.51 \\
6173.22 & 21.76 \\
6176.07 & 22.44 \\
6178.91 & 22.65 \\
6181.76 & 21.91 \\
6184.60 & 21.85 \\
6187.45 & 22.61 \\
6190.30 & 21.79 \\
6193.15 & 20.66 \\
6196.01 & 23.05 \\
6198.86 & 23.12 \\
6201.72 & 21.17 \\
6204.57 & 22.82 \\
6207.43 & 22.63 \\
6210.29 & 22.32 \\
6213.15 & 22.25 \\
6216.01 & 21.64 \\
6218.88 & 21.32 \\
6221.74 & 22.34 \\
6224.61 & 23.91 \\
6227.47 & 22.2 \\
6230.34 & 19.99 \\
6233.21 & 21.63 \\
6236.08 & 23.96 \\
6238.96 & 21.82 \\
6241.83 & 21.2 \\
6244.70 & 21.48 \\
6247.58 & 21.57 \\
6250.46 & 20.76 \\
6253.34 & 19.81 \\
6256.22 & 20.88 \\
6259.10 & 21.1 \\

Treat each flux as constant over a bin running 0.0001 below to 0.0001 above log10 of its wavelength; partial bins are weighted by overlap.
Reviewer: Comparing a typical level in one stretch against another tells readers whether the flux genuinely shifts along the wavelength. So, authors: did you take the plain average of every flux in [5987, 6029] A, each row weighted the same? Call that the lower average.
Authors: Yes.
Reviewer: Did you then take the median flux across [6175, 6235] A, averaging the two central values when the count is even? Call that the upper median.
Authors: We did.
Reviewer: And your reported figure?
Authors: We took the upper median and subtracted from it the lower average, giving -0.27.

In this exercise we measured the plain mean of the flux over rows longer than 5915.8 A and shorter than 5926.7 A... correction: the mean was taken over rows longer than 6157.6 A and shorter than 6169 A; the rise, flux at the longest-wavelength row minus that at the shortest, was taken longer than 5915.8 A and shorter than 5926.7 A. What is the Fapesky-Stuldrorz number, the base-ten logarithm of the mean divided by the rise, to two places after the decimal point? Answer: 1.27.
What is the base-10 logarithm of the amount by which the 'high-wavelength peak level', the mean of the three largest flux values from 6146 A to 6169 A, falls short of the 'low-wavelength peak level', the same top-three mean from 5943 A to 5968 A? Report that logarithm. 0.1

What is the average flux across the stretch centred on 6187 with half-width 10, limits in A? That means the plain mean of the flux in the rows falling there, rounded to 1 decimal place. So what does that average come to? 22.1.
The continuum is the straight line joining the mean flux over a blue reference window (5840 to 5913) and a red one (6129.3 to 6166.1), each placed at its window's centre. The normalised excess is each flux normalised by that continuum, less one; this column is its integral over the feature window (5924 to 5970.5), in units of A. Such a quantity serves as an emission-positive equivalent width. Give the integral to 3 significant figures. 1.64 A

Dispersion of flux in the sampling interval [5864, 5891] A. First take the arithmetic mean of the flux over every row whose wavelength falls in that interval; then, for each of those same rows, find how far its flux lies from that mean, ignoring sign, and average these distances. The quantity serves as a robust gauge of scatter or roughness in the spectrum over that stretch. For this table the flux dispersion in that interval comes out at 1.31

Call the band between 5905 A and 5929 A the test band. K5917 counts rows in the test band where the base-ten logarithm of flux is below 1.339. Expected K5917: 0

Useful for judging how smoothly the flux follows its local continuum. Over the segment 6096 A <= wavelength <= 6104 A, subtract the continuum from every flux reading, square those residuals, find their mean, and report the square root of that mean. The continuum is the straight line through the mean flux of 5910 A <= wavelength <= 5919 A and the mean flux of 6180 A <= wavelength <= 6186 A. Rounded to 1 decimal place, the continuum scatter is 1.0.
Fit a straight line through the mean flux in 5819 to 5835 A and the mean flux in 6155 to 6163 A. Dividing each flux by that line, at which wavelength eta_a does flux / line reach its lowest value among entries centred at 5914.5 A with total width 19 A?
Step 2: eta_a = 5911.69 A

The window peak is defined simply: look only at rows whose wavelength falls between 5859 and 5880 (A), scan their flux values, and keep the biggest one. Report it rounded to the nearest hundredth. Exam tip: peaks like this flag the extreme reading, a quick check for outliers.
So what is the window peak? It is 23.69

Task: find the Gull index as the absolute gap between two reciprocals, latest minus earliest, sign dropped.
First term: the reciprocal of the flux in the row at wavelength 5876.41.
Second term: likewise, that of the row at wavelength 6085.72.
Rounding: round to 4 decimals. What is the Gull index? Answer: 0.0043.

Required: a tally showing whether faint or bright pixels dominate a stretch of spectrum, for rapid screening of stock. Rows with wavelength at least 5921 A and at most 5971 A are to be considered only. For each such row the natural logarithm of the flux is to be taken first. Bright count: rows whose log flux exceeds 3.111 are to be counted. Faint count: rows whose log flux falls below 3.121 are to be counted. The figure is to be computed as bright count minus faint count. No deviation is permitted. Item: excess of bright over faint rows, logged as 5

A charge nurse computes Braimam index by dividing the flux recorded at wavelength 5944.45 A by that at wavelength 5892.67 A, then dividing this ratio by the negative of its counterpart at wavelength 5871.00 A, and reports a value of -0.047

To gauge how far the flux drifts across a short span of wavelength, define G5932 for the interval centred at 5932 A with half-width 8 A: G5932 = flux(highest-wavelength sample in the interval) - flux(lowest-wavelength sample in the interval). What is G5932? -1.0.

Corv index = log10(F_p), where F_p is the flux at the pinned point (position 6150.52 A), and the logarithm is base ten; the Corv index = 1.32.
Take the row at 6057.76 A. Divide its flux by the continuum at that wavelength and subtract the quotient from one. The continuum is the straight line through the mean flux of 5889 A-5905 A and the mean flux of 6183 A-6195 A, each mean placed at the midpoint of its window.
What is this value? -0.02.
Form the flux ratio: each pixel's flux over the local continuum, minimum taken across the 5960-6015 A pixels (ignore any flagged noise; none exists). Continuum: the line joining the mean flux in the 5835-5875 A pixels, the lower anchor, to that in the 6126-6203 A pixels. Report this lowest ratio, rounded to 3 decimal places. 0.950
